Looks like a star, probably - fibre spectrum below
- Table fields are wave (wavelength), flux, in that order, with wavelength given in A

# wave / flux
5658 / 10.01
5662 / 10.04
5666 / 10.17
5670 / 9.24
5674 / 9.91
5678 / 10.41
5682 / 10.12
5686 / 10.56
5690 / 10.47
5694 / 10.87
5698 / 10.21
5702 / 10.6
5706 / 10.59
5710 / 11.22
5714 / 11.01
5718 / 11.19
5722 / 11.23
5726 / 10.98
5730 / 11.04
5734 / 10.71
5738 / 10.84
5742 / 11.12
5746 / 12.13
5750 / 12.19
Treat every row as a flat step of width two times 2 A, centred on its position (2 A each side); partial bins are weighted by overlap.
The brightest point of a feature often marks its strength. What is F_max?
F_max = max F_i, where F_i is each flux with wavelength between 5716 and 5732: 11.23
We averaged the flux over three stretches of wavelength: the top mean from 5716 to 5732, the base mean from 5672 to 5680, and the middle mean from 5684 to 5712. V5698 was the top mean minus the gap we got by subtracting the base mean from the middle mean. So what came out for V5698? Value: 10.6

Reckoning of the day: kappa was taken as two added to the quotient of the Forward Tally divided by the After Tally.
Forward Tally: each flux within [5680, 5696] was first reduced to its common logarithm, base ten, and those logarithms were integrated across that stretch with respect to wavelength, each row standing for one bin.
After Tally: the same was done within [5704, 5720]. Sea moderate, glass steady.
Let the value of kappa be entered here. 2.98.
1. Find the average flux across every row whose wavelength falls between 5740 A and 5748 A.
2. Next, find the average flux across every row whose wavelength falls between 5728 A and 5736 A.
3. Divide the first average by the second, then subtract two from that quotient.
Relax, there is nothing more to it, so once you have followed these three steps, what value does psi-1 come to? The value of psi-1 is -0.931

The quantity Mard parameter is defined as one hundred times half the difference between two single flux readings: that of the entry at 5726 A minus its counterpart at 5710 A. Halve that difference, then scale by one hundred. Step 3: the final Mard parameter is -12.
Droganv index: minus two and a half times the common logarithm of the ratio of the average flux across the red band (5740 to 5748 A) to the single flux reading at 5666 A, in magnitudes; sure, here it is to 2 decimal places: -0.15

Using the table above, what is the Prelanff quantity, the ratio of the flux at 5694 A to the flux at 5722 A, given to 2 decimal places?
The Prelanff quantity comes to 0.97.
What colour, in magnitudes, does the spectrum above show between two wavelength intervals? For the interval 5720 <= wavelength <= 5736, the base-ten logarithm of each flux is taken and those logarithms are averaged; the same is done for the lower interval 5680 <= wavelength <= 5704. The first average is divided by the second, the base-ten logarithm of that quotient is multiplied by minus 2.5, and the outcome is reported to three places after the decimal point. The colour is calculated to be -0.022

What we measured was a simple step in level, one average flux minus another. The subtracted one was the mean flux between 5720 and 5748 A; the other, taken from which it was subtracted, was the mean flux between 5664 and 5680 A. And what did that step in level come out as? -1.2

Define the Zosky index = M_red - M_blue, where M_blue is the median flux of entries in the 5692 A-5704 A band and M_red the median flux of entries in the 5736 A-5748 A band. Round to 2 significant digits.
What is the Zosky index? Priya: 0.52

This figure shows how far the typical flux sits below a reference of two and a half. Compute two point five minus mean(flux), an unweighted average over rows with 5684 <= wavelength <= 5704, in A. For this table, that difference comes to -8.04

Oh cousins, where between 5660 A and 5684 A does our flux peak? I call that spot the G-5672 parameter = 5678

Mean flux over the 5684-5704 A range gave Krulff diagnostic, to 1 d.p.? 10.5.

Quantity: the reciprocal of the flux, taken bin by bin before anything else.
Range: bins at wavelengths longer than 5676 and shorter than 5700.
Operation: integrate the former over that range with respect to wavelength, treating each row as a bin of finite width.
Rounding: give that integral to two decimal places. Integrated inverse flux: 2.30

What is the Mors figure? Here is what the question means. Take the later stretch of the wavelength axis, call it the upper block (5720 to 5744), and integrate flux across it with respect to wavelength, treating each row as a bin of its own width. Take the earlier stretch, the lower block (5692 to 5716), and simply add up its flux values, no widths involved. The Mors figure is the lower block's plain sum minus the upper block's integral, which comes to -199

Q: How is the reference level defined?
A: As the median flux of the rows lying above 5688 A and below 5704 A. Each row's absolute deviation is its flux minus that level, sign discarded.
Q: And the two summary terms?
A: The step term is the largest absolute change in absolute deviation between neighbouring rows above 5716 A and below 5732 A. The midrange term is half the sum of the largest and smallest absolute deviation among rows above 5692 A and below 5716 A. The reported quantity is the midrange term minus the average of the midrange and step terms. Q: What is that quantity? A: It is 0.060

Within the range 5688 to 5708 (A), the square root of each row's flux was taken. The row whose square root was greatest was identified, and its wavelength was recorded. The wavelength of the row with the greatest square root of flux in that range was 5694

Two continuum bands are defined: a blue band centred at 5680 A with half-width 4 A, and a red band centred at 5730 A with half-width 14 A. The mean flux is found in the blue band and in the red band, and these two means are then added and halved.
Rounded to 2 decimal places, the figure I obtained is 10.64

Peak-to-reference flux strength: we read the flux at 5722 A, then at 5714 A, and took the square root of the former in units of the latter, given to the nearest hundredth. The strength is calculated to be 1.01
